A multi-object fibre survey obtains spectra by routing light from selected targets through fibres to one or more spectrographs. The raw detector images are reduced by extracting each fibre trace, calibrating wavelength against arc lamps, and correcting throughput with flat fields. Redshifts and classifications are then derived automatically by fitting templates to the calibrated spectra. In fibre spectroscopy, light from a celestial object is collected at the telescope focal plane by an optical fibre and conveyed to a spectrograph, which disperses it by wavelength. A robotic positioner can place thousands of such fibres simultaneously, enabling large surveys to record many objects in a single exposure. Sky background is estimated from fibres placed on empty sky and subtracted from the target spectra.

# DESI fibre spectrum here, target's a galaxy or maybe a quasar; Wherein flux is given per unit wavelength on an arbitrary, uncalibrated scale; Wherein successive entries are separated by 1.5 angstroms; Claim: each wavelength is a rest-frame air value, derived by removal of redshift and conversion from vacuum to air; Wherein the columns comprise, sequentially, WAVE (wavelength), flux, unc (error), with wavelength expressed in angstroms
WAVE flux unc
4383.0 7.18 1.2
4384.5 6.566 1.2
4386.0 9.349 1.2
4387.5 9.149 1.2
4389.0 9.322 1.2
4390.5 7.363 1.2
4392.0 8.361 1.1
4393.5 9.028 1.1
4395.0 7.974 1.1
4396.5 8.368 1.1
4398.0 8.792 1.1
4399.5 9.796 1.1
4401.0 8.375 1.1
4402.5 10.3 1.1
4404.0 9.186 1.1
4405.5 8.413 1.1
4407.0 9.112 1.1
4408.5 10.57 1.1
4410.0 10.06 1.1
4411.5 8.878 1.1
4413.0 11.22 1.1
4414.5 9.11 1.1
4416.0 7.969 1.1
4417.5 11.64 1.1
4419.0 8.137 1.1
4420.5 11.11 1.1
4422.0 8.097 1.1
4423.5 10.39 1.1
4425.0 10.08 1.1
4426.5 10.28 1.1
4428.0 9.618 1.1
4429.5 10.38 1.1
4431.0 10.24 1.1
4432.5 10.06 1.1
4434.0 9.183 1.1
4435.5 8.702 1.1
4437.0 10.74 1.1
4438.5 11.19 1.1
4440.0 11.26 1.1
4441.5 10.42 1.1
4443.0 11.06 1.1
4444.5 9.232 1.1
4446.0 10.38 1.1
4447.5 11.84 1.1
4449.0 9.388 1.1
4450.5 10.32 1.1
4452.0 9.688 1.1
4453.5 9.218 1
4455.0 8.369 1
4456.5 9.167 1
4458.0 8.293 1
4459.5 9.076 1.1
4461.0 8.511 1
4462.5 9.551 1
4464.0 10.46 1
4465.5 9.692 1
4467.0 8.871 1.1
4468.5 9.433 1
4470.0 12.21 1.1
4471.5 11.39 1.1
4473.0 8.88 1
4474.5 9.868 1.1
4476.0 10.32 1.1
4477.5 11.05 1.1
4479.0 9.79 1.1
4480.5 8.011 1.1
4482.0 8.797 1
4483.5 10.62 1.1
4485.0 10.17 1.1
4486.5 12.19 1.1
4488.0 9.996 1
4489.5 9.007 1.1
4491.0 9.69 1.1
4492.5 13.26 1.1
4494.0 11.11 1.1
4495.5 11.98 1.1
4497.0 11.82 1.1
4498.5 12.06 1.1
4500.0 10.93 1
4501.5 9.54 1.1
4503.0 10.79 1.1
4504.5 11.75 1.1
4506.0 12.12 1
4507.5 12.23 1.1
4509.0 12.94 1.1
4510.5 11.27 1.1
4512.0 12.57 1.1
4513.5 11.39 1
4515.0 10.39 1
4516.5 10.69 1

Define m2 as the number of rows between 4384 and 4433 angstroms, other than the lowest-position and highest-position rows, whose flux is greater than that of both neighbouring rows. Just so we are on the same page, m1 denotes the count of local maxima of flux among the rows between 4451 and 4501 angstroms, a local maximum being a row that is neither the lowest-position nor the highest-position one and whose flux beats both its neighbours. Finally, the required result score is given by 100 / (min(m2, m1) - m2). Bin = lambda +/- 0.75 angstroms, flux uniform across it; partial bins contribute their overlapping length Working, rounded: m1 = 10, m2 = 12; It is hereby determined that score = -50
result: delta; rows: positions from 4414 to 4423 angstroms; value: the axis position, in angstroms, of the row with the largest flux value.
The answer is 4417.5 angstroms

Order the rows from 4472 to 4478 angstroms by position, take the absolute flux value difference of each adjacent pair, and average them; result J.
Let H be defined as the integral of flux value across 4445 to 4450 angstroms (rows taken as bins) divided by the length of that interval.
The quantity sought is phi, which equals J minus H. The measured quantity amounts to -9.7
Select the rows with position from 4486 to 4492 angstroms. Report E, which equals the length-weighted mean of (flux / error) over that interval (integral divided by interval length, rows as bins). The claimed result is 9.6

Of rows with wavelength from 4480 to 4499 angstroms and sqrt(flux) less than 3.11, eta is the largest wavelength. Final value 4489.5 angstroms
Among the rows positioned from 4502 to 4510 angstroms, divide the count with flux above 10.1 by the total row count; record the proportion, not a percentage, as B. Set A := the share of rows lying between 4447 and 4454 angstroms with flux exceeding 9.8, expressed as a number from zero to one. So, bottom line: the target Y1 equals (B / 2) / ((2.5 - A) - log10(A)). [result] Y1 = 0.20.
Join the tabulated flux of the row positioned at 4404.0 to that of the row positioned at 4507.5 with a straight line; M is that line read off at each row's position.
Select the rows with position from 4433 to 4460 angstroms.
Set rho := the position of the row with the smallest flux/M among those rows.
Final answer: 4458.0 angstroms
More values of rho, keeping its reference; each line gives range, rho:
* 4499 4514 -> 4501.5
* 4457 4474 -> 4458.0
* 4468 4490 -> 4480.5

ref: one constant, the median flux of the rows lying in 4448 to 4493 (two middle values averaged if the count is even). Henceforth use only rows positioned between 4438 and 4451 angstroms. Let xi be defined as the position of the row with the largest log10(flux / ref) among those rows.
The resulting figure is 4447.5 angstroms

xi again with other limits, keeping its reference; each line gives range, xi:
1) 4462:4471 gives 4470.0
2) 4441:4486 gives 4470.0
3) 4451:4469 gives 4464.0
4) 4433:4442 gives 4440.0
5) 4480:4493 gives 4492.5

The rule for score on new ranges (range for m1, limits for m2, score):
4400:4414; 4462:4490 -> -33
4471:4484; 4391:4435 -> -11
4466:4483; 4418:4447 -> -25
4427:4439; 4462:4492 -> -25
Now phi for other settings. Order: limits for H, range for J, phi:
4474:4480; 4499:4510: -9.4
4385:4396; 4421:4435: -7.9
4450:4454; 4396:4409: -8.6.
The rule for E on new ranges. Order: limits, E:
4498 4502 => 10.2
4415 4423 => 8.6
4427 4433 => 9.2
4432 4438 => 8.8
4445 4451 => 9.5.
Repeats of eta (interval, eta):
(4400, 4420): 4419.0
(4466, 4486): 4482.0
